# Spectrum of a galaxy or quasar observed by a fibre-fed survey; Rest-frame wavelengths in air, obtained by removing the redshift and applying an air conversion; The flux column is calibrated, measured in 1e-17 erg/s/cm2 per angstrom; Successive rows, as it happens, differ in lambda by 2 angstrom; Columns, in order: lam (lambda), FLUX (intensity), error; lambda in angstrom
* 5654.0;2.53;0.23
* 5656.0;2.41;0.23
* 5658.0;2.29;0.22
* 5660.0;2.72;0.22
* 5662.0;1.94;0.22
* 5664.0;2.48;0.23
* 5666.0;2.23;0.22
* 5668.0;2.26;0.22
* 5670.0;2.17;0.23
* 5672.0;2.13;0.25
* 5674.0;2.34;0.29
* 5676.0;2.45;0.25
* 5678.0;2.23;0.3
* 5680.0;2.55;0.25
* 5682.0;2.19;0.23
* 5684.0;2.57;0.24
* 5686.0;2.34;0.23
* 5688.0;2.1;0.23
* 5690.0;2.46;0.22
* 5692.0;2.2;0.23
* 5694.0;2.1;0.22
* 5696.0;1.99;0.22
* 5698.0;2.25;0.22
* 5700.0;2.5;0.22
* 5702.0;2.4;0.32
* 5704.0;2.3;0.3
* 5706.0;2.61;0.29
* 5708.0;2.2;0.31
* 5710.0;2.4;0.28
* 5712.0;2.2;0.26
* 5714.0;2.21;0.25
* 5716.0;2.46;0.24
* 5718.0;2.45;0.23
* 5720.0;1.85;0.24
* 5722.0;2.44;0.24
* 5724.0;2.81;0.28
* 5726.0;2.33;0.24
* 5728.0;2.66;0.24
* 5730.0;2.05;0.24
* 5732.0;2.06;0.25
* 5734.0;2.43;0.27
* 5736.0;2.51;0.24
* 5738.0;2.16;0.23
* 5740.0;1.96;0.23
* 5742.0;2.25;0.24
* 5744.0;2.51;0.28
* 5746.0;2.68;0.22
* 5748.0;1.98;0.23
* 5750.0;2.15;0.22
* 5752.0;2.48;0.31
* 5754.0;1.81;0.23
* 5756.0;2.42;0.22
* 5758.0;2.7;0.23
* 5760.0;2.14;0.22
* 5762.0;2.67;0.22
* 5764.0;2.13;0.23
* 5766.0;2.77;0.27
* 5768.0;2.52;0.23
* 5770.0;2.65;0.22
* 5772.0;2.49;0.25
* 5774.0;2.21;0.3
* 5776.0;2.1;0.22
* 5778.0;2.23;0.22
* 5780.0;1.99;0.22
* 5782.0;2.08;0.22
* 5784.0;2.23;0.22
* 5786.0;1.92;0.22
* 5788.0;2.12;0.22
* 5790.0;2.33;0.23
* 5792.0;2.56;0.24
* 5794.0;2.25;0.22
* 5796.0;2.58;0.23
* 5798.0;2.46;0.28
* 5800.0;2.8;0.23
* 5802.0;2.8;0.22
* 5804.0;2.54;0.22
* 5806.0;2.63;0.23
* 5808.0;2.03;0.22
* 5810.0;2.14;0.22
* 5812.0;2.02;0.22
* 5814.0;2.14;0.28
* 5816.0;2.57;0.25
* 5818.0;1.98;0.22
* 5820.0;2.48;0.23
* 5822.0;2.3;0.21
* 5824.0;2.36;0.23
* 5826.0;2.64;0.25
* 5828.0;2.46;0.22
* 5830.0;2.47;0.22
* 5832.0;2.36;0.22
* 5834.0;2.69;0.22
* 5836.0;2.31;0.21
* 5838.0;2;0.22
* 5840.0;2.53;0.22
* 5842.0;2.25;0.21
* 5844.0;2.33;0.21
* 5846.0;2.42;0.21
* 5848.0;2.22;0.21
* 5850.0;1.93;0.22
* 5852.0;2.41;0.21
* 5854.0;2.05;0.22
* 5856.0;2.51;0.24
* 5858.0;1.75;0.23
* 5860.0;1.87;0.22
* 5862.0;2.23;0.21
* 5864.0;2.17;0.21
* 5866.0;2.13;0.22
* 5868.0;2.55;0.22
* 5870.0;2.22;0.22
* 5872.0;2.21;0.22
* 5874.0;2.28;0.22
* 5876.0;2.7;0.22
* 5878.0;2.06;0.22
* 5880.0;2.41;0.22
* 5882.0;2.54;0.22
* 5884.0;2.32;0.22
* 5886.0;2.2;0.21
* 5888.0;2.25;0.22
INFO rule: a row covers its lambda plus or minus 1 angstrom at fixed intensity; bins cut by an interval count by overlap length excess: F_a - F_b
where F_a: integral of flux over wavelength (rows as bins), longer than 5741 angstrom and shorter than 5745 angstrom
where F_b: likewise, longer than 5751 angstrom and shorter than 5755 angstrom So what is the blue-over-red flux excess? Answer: 0.9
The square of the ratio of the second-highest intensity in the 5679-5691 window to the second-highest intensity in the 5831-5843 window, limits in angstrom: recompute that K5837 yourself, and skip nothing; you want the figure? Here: 1.02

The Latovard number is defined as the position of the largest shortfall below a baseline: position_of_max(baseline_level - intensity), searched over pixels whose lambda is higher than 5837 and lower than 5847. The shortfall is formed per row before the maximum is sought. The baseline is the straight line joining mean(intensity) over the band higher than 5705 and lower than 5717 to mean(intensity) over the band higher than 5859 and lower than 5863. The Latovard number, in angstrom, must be 5838.0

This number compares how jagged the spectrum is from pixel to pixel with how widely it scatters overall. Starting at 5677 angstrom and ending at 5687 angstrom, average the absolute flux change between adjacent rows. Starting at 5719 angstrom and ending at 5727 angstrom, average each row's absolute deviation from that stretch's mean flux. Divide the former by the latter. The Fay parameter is 1.21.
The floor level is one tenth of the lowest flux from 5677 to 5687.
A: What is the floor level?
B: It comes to 0.219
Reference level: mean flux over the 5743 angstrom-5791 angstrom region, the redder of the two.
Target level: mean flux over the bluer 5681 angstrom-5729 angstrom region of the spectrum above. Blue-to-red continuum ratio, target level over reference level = 1.01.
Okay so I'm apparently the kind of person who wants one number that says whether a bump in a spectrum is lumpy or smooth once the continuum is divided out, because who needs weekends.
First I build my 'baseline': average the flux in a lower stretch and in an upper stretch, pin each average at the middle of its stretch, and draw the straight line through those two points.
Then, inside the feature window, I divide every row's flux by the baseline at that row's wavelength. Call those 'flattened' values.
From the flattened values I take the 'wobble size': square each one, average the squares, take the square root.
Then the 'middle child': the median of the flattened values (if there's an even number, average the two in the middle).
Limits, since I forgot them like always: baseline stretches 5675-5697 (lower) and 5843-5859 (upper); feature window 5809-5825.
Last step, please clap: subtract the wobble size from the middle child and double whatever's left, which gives -0.03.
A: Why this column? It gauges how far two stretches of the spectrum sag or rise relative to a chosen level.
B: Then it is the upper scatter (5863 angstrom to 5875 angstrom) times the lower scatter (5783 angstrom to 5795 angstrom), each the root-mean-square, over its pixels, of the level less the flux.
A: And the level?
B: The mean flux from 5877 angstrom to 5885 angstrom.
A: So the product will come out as 0.034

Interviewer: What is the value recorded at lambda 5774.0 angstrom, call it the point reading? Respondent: 2.21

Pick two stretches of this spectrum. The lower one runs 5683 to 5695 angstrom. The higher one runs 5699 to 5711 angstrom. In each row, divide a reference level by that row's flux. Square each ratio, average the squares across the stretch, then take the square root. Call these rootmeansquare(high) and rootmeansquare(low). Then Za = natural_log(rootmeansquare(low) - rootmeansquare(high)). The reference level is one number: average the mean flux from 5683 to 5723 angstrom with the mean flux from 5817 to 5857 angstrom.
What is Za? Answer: -3.01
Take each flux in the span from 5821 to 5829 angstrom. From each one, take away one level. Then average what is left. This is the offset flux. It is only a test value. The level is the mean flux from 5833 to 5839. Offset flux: 0.11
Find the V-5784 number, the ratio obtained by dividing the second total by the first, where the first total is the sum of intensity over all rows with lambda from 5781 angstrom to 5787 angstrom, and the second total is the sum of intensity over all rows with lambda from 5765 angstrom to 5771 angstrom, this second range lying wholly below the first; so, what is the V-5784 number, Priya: 1.27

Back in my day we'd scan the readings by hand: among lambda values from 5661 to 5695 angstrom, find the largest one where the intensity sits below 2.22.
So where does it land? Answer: 5694.0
